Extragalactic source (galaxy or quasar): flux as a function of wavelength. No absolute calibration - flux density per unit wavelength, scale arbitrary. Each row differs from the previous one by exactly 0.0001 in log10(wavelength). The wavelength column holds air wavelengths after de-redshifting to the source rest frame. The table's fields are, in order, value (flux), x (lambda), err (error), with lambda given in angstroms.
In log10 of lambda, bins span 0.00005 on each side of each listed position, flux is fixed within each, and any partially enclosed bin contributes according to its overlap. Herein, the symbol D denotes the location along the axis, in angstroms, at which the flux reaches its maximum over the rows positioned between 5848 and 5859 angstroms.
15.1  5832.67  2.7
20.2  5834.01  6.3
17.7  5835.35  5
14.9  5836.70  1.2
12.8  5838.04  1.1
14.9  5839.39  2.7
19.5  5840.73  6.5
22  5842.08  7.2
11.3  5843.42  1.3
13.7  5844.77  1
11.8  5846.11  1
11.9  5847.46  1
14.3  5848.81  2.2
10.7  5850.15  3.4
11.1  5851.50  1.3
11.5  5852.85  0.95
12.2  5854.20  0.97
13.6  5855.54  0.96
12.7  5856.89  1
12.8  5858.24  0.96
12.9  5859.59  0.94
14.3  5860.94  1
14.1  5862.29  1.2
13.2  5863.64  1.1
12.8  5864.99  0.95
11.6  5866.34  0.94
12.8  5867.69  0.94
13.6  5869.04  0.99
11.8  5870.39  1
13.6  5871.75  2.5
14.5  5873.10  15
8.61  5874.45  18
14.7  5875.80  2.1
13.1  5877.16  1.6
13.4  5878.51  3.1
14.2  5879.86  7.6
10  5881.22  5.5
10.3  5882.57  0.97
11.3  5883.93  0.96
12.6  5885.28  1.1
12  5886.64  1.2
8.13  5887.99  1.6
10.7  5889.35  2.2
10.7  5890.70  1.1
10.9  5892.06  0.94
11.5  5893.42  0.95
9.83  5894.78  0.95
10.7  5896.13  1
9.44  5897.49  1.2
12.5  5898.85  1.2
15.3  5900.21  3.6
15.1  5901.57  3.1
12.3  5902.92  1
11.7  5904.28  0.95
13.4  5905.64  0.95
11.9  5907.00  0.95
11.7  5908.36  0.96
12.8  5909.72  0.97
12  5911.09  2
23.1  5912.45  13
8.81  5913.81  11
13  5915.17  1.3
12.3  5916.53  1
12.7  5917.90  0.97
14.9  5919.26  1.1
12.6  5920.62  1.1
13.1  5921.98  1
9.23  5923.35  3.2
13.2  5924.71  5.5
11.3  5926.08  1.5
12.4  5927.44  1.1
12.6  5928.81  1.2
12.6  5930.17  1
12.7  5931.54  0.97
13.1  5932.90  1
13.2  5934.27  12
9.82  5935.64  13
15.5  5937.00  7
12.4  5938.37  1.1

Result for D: 5848.81 angstroms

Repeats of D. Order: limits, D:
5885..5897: 5885.28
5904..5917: 5912.45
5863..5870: 5869.04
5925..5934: 5932.90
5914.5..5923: 5919.26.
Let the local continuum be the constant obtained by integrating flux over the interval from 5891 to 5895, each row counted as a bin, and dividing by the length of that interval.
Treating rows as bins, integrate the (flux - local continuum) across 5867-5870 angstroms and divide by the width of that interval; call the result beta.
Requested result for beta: 2.2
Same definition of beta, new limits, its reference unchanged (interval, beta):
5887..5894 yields -0.4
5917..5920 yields 2.8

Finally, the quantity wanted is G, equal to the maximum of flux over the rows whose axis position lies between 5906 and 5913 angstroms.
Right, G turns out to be 23.1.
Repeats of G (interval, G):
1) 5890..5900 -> 12.5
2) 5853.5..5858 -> 13.6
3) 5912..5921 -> 23.1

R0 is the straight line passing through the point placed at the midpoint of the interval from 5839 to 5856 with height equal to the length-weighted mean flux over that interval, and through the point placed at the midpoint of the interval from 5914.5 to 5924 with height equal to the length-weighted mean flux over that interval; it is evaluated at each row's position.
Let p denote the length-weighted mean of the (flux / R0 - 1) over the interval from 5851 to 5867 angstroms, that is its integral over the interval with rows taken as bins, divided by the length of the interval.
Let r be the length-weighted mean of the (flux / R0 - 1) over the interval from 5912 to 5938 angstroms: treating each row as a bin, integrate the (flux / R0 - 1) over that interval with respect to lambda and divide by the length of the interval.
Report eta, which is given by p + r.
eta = -0.026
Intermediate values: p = -0.06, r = 0.03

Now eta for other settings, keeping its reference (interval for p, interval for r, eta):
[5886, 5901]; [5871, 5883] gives -0.198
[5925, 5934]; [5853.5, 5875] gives -0.034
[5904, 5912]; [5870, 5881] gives -0.039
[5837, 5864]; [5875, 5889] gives -0.102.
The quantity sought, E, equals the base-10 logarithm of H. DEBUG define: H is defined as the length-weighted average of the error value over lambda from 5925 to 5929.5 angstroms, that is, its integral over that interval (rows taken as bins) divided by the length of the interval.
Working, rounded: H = 1.6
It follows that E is 0.21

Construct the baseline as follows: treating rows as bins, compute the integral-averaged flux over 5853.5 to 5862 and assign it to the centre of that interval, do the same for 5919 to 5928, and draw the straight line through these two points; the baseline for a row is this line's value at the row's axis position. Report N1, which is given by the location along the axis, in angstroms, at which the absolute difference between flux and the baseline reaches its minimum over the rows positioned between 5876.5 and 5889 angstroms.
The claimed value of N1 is 5885.28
